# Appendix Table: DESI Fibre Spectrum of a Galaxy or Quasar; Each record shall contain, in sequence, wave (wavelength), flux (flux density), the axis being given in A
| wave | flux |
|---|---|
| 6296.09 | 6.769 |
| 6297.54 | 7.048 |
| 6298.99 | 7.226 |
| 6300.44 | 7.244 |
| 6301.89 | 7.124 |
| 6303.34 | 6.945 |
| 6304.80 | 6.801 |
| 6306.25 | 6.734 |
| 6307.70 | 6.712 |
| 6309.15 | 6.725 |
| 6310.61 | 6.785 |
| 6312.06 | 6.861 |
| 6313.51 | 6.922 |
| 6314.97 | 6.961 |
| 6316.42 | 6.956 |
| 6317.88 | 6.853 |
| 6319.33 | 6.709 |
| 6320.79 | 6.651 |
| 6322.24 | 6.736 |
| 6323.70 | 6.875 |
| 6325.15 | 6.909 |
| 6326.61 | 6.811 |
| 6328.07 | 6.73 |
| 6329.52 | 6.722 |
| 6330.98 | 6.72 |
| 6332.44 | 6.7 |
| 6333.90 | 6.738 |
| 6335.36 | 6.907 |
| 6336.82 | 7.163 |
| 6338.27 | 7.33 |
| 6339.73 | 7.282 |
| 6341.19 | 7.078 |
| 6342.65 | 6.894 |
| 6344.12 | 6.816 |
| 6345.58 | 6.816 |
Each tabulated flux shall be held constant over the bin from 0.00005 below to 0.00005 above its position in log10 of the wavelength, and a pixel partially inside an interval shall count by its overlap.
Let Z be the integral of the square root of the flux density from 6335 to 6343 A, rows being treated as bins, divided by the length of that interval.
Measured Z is 2.67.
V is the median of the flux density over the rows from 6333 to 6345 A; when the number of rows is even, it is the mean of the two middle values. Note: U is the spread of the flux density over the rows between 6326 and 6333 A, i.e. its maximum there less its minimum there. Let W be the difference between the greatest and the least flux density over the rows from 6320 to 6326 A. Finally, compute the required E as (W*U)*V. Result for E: 0.2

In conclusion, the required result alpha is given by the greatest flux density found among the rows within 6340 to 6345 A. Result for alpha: 7.078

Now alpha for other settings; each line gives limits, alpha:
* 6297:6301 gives 7.244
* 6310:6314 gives 6.922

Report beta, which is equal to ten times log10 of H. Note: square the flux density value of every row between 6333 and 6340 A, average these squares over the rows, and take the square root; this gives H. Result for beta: 8.51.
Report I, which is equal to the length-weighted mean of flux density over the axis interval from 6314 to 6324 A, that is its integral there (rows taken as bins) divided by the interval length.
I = 6.82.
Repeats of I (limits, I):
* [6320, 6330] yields 6.78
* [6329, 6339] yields 6.90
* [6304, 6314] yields 6.79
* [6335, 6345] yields 7.07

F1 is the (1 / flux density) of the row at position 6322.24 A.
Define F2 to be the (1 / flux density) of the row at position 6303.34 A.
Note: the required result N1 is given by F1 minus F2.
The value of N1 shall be 0.004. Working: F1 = 0.148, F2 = 0.144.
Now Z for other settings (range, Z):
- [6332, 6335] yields 2.59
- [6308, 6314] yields 2.61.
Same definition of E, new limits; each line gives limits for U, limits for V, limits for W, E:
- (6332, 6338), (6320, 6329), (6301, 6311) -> 1.3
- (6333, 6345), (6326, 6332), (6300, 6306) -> 1.8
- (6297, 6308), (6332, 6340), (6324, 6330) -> 0.7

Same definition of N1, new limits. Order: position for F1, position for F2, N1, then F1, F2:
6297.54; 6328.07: -0.007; 0.142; 0.149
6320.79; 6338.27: 0.014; 0.150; 0.136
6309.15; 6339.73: 0.011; 0.149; 0.137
